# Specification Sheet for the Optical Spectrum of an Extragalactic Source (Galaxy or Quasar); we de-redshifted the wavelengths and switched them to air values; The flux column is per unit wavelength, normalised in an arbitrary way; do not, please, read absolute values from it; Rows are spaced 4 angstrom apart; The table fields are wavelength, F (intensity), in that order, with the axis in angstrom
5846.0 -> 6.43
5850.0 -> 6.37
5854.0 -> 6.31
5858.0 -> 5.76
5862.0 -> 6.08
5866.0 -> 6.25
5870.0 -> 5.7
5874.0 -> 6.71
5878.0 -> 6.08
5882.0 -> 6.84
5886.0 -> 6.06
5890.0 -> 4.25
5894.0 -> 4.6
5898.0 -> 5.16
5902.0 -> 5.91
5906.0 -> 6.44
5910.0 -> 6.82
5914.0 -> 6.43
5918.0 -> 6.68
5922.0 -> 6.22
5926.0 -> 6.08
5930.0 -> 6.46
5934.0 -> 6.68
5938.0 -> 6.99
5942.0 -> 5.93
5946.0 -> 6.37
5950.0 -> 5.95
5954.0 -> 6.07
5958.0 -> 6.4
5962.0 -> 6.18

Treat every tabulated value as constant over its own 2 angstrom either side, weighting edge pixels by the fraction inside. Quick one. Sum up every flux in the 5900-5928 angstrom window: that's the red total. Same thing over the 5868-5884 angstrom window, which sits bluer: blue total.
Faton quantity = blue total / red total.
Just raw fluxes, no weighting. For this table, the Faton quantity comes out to 0.57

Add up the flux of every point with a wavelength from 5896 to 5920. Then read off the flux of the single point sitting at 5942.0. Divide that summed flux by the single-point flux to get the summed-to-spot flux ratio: 6.3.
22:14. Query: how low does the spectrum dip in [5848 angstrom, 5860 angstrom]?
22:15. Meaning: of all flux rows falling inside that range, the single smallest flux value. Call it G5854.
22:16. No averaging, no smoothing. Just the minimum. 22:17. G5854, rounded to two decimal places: 5.76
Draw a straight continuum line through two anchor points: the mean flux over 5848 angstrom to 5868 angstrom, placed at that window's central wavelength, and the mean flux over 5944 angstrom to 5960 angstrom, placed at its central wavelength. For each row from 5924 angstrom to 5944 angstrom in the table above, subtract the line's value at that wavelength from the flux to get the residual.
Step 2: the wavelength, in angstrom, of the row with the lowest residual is 5942.0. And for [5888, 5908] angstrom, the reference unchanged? 5890.0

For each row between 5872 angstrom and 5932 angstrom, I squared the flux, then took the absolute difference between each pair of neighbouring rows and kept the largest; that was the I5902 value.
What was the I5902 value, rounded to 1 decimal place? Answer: 18.7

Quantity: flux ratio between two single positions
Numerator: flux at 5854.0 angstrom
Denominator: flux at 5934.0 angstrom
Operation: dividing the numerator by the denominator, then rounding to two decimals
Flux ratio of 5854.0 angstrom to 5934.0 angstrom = 0.94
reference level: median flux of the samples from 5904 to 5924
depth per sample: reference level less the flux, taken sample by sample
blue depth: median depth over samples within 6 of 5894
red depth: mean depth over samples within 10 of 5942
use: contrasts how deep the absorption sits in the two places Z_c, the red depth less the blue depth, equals -1.8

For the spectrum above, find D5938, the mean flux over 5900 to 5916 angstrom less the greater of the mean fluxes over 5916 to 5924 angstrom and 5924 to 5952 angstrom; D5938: -0.05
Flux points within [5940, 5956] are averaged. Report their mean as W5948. 6.1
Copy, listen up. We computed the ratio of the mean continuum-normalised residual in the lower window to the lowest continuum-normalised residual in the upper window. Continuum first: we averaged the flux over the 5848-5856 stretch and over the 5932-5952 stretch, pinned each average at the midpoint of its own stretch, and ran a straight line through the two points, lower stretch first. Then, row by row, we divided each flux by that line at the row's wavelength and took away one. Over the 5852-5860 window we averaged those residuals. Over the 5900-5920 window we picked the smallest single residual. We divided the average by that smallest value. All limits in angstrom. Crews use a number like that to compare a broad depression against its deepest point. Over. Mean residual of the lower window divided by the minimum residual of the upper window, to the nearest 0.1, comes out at 0.7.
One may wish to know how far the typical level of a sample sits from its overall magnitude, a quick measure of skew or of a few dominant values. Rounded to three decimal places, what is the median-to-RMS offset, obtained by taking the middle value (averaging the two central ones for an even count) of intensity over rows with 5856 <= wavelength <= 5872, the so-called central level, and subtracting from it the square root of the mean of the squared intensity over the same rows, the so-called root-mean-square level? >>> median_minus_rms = -0.032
